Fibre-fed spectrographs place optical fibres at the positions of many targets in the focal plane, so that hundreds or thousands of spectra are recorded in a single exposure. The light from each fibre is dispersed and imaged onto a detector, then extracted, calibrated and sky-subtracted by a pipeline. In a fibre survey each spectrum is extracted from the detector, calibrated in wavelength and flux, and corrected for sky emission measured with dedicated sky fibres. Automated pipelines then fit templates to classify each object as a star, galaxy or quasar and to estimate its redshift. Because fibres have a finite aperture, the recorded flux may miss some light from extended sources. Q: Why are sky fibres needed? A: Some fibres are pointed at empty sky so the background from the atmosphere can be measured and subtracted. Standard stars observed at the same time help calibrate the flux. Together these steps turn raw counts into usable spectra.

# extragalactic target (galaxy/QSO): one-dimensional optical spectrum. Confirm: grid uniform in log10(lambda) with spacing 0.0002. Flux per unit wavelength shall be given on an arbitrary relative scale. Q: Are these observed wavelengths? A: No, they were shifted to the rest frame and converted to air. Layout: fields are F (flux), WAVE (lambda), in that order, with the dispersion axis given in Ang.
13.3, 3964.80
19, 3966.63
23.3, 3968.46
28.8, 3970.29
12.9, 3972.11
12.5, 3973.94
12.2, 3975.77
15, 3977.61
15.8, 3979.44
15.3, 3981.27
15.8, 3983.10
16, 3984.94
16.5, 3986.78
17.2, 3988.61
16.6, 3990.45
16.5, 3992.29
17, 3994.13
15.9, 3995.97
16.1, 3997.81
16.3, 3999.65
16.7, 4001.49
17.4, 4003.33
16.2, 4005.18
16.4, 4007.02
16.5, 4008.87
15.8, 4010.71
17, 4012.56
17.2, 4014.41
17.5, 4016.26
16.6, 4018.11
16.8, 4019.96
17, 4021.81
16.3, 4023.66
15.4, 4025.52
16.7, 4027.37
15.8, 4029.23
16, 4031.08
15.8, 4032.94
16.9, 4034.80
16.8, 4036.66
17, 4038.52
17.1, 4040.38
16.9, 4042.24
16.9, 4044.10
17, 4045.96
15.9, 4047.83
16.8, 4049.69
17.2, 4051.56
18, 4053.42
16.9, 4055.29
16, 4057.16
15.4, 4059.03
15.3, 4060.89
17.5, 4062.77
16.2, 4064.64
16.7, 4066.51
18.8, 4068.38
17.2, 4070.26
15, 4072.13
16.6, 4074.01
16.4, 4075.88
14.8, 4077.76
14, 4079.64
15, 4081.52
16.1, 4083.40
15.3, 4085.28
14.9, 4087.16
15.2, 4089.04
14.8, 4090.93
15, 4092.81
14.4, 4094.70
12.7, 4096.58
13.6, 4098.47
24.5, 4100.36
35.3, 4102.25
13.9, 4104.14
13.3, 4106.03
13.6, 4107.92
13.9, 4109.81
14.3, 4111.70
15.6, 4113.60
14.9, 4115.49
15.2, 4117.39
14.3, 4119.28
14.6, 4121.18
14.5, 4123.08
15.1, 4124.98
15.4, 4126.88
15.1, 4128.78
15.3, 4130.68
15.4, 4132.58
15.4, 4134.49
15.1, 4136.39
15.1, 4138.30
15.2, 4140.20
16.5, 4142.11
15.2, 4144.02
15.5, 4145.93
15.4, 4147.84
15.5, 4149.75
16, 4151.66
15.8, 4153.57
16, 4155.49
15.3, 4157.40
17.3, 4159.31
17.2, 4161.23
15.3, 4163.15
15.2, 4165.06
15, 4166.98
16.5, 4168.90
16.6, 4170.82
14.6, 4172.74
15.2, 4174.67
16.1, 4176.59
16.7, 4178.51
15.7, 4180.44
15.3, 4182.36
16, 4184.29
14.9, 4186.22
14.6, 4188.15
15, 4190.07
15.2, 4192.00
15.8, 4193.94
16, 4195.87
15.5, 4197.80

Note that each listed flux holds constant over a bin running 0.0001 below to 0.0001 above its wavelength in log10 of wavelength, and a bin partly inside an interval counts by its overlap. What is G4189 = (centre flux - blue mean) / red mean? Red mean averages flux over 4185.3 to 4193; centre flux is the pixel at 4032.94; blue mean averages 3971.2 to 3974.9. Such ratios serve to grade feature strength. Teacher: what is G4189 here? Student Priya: 0.21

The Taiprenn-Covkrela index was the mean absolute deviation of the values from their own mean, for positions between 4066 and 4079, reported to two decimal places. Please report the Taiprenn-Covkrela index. 0.94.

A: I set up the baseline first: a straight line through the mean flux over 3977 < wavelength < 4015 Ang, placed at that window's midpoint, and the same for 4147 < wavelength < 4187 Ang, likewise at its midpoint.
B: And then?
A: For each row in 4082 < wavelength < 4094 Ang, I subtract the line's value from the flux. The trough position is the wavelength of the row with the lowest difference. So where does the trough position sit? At 4090.93 Ang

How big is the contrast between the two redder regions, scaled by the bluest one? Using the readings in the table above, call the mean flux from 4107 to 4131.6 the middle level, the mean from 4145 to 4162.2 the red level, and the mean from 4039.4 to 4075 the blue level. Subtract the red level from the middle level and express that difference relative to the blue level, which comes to -0.07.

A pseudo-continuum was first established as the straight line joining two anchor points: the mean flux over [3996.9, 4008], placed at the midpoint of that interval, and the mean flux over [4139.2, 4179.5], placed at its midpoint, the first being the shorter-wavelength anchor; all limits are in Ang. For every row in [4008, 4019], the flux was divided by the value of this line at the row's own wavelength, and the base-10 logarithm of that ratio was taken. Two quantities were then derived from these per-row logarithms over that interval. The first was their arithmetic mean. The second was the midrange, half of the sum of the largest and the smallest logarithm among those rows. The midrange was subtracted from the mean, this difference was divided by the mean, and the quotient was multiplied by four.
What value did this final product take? 1.8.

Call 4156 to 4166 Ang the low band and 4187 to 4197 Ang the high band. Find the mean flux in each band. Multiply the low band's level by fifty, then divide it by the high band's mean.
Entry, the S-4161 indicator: 52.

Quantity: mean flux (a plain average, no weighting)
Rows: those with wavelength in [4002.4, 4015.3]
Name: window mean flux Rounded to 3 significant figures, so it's 16.6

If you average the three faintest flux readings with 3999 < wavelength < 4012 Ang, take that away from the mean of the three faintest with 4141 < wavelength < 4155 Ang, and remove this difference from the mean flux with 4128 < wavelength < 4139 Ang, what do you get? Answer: 16.0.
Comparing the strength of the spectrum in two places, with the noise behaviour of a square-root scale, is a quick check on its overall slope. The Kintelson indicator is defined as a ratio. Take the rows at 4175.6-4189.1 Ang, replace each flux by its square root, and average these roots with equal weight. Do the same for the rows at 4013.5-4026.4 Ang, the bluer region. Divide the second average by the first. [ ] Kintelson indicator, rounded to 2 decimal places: 1.03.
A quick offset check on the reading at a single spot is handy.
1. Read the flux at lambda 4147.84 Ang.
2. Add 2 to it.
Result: 17.4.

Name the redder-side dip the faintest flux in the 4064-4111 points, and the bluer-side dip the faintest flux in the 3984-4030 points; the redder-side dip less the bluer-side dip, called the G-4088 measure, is -2.7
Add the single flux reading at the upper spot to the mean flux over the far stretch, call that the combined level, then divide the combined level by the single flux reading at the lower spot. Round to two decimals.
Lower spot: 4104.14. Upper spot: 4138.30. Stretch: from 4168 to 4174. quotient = 2.23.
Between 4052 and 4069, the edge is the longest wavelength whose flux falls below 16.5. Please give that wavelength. 4064.64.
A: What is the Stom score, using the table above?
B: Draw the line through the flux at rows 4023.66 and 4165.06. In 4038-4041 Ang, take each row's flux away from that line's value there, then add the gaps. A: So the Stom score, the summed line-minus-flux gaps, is -1.7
